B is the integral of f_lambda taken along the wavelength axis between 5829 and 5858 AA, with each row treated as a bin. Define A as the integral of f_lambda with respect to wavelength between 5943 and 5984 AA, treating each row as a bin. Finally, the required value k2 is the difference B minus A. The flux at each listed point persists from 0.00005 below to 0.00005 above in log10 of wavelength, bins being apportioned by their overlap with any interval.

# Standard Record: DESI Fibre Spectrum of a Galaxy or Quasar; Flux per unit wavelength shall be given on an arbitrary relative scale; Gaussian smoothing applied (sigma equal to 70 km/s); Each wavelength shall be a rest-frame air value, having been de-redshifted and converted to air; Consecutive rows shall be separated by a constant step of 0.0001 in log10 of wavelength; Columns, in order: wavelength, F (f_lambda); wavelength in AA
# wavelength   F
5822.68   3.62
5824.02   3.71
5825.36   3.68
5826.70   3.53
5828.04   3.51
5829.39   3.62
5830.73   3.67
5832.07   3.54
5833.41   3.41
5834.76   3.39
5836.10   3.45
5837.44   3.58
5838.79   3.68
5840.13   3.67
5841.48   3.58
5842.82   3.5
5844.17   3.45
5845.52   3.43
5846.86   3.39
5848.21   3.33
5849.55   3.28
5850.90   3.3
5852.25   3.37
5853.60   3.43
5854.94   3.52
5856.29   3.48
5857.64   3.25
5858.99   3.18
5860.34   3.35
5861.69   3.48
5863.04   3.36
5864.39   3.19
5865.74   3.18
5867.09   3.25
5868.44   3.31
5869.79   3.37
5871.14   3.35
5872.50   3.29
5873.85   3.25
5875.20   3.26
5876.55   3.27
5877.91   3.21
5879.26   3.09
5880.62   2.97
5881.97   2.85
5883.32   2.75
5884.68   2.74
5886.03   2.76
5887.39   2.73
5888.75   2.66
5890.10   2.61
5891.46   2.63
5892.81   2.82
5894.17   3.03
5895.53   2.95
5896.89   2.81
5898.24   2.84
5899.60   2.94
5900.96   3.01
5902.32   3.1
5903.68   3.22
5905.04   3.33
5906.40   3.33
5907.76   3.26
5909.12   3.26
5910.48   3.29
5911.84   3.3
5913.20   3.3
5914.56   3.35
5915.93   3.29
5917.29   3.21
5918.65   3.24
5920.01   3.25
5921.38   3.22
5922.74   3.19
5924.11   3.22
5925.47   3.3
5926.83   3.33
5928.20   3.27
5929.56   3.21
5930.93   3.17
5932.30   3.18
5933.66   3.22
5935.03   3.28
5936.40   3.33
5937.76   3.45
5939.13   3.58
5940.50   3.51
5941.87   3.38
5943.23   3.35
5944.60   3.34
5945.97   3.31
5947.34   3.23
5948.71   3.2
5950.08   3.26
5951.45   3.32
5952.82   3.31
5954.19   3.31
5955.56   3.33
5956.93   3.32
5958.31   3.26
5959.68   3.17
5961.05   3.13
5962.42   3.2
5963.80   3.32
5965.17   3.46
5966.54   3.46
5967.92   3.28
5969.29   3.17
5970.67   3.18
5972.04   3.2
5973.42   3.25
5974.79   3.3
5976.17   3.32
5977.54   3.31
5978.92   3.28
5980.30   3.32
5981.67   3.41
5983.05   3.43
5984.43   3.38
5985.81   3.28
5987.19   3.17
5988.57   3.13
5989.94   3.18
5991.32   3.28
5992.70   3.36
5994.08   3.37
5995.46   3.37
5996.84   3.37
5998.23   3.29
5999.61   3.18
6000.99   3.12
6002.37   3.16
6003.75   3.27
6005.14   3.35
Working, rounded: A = 135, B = 101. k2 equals -34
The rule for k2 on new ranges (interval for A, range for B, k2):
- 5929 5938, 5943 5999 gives 155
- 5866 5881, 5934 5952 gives 12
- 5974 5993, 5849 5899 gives 93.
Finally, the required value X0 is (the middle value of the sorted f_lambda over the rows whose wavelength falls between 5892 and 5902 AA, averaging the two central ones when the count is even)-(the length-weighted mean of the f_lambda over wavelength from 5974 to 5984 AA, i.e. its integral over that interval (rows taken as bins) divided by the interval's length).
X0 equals -0.40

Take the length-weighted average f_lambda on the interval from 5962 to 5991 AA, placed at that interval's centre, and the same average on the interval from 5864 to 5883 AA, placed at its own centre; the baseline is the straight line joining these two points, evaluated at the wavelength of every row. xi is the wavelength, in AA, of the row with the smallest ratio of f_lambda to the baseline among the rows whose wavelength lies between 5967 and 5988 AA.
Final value 5987.19 AA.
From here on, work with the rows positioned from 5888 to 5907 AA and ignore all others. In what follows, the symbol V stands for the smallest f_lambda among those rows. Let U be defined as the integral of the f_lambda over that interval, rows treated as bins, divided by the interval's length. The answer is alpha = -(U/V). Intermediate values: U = 2.95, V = 2.61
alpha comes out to -1.13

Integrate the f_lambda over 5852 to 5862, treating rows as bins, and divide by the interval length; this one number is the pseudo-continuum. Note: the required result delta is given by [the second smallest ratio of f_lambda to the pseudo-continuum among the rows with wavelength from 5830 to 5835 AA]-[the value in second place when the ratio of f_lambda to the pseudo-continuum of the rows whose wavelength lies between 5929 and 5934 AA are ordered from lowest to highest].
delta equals 0.068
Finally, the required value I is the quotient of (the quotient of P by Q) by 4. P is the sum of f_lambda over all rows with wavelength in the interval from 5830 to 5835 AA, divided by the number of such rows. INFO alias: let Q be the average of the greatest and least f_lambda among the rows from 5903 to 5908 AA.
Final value 0.27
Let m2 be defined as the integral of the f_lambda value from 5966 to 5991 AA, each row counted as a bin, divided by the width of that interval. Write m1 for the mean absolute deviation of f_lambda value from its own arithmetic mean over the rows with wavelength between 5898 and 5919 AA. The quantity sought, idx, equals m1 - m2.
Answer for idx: -3.16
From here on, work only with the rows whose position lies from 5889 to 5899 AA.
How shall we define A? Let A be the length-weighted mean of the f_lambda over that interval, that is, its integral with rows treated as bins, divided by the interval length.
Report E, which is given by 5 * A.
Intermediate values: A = 2.81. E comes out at 14.0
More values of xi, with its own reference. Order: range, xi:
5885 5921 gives 5890.10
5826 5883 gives 5881.97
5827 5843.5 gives 5834.76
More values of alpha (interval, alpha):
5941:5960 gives -1.04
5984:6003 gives -1.04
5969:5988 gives -1.04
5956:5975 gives -1.04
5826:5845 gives -1.04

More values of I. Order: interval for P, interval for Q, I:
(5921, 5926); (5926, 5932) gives 0.25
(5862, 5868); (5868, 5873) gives 0.24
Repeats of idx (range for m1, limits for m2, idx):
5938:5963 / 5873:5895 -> -2.84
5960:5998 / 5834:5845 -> -3.45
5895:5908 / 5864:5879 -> -3.09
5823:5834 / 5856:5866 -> -3.22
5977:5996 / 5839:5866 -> -3.32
